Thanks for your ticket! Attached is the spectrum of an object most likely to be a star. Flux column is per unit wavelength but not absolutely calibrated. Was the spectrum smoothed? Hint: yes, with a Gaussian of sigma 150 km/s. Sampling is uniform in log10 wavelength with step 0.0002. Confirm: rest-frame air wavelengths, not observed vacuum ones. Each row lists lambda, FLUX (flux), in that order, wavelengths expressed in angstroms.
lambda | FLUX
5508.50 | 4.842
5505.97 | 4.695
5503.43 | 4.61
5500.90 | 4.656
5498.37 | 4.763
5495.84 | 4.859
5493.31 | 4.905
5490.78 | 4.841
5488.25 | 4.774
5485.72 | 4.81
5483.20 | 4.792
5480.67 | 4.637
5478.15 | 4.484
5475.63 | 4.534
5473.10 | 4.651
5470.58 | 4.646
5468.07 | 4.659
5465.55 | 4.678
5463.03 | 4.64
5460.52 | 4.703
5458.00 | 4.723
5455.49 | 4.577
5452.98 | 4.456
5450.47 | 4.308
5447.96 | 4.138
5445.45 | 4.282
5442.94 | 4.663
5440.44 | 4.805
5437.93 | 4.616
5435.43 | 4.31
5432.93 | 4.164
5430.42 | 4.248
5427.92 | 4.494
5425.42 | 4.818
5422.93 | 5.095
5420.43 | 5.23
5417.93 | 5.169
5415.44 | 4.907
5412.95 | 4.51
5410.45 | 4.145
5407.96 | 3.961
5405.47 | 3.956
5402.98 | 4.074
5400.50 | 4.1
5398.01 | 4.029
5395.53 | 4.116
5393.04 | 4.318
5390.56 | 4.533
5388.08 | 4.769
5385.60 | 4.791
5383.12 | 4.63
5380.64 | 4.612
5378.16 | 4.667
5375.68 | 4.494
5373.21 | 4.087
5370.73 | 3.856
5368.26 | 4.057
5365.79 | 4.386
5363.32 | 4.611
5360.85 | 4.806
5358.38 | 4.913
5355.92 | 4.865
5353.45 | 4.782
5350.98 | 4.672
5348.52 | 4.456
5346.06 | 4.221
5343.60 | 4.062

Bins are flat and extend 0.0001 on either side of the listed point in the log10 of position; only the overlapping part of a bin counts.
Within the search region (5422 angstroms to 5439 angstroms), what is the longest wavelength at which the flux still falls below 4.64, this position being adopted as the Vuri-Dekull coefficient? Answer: 5437.93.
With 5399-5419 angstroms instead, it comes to 5412.95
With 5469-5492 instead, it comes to 5480.67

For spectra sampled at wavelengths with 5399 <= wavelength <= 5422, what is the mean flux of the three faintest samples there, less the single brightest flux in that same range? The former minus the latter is -1.2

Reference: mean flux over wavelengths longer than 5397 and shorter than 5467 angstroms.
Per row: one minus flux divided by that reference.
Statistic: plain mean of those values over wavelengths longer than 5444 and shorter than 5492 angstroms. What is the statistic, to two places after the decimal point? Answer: -0.02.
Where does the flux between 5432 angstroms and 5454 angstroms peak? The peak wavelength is 5440.44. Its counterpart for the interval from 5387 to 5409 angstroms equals 5388.08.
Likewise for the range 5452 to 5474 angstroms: 5458.00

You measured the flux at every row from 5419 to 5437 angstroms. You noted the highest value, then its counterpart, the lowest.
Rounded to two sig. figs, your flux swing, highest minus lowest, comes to 1.1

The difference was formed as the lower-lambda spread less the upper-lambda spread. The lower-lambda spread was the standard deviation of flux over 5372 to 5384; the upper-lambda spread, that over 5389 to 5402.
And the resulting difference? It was 0.03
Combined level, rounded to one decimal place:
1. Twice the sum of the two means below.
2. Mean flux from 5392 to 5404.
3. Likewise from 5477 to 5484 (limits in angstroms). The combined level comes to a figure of 17.5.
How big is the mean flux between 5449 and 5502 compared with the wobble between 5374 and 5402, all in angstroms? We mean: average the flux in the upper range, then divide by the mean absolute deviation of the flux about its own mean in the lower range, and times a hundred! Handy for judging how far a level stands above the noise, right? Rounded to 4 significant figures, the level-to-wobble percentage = 2012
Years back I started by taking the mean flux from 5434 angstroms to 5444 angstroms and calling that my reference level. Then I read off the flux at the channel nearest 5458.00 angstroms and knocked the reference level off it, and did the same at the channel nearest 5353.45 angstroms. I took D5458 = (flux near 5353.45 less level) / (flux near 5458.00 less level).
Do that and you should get 1.5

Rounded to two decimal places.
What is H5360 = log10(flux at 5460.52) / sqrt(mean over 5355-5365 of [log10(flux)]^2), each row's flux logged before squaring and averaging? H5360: 0.99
